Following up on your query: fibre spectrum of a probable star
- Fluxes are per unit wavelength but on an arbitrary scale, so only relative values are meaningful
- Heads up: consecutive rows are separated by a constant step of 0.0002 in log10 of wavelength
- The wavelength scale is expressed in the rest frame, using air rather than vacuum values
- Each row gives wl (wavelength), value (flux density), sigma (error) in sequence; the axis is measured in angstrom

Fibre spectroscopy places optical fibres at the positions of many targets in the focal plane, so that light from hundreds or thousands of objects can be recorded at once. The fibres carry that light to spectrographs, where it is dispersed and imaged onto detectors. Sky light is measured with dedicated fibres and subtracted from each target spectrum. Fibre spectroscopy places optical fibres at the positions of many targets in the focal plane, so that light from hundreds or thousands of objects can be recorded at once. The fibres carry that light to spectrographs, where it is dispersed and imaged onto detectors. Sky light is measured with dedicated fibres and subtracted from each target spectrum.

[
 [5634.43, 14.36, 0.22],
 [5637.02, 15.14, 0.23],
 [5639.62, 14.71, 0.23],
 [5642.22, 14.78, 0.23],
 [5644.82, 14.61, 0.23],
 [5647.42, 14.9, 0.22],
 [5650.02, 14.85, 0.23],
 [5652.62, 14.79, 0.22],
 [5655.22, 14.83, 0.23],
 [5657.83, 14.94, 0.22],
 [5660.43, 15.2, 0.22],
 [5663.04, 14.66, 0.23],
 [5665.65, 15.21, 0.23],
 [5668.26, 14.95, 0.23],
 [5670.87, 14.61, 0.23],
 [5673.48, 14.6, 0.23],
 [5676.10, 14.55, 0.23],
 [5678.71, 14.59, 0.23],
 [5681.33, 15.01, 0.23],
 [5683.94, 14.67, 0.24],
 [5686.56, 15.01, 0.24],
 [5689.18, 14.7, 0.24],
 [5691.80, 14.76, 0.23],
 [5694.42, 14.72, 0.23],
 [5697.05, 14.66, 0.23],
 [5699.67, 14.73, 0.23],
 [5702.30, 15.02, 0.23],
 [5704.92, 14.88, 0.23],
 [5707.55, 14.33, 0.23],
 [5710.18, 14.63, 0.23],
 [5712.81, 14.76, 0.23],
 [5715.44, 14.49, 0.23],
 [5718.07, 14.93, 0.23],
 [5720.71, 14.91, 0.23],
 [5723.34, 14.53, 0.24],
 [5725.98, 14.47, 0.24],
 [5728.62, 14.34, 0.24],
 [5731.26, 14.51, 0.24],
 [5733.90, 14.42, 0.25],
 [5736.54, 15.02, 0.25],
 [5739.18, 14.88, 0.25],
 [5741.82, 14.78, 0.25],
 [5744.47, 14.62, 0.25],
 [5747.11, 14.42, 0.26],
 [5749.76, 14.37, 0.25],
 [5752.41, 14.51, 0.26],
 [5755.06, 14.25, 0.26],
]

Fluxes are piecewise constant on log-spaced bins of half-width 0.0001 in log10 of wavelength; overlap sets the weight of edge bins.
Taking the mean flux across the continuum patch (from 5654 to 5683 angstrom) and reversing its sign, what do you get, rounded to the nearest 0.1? -14.8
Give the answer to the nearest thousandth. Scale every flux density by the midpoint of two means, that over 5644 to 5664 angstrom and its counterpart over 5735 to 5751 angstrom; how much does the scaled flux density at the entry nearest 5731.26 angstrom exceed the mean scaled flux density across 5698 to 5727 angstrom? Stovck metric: -0.013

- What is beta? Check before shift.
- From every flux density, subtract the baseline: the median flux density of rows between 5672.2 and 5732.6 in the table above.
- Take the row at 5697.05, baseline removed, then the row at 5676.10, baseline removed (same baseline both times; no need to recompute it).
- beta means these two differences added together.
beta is -0.13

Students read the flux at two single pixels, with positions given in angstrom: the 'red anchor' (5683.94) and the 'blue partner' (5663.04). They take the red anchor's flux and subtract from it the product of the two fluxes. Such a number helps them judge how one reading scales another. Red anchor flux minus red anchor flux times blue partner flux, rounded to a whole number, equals -200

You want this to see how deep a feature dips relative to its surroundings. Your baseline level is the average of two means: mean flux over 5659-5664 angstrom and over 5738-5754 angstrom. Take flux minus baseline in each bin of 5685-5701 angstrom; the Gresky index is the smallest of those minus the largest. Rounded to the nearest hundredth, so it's -0.35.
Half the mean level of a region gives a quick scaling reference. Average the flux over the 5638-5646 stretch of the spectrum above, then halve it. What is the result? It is 7.35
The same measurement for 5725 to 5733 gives 7.22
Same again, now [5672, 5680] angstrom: 7.29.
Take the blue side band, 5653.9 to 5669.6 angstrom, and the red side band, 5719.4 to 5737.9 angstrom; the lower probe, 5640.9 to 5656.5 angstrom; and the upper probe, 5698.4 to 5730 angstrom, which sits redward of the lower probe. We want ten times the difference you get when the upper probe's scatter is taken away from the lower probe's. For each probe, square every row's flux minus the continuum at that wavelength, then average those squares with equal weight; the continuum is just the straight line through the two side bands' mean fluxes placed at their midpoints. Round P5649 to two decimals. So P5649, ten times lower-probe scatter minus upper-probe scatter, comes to 0.25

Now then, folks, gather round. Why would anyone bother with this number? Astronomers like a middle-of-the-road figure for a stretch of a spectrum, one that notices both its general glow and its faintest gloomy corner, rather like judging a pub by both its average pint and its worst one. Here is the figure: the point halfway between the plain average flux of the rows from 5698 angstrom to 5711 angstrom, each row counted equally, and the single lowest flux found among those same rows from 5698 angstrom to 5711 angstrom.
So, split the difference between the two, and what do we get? 14.5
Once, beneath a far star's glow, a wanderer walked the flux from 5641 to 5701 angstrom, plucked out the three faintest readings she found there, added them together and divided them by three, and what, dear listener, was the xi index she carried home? 14.6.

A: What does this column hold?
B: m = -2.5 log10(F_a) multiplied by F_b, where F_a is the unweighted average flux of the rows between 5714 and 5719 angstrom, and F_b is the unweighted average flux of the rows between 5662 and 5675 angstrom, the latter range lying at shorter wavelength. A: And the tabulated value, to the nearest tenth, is -43.2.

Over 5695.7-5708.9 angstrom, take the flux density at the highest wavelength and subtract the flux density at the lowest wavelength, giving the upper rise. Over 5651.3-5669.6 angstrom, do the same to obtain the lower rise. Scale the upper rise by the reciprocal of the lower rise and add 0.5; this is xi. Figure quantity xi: -1.6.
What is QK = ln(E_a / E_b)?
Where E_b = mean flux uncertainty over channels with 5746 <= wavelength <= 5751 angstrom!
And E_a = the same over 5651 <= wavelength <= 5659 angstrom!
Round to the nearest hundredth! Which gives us -0.13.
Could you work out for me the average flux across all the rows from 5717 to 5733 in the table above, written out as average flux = 14.6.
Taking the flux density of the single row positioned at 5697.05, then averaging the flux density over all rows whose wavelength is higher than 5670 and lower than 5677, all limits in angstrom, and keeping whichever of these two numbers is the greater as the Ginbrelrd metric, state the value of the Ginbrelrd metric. 14.66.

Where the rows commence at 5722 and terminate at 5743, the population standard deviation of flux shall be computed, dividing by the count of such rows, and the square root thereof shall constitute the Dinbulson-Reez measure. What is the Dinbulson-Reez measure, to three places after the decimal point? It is 0.477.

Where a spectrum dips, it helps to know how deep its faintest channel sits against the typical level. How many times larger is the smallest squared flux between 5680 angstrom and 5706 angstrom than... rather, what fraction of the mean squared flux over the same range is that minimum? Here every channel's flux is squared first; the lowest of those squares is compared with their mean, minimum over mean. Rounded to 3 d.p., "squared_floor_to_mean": 0.979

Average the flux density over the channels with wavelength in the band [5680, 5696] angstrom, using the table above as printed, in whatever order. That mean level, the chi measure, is 14.8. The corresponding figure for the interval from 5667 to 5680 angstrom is 14.7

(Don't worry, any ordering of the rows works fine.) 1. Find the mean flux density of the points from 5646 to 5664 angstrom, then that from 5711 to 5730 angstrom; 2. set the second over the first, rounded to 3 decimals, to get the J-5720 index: 0.983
